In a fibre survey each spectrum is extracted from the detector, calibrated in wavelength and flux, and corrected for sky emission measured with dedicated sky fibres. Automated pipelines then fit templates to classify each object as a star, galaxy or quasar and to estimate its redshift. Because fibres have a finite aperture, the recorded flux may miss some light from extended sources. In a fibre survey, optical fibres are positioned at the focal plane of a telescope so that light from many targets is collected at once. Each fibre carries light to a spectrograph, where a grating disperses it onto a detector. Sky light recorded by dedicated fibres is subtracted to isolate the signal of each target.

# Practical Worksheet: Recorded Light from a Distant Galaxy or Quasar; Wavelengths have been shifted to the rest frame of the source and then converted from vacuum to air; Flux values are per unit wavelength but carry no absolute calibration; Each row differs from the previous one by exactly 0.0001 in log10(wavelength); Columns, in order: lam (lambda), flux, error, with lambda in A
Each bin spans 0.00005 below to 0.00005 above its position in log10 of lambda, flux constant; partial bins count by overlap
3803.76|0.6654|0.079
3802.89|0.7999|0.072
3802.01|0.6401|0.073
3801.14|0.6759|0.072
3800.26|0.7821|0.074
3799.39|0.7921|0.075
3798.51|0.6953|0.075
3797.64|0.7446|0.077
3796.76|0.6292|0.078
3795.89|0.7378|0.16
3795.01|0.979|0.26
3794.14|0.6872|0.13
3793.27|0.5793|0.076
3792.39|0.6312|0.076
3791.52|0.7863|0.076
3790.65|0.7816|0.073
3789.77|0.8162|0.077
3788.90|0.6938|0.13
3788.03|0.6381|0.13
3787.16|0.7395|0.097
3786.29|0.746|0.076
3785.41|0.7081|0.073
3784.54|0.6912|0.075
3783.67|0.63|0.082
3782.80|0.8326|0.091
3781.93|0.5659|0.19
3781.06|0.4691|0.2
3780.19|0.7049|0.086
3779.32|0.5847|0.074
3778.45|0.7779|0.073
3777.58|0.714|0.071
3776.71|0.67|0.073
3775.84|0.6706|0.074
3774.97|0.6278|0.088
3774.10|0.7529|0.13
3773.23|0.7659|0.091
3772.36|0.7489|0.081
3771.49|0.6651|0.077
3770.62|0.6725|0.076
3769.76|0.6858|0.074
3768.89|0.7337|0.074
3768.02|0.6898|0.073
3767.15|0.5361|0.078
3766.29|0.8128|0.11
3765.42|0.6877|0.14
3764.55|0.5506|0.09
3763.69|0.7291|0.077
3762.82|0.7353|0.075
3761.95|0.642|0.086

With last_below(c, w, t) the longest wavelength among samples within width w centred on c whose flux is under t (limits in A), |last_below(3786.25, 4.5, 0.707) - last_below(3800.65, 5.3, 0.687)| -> 14.0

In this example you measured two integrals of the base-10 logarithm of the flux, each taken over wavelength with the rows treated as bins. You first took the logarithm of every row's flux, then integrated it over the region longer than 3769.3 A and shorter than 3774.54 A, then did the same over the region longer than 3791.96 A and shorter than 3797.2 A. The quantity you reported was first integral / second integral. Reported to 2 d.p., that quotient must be 0.93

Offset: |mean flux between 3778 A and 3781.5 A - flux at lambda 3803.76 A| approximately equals 0.03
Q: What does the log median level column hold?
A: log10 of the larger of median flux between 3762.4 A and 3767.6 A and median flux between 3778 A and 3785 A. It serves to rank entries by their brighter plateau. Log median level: -0.150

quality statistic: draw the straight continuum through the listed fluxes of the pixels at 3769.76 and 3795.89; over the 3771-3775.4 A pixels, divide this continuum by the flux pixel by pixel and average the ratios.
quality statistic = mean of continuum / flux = 0.98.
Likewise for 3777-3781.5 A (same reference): 1.12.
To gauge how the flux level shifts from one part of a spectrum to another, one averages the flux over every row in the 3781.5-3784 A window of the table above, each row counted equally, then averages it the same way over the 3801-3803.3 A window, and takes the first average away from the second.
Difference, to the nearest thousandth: 0.029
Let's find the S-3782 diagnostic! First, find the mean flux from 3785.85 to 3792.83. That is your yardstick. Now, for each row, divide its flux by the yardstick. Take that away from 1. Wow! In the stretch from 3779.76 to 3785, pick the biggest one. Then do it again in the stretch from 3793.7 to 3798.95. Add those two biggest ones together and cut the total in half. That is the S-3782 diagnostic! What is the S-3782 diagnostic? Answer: 0.247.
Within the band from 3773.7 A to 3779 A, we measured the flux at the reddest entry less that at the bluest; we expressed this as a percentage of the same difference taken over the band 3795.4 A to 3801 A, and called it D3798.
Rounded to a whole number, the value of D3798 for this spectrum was 56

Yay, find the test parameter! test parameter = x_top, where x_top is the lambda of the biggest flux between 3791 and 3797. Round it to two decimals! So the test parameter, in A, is 3795.01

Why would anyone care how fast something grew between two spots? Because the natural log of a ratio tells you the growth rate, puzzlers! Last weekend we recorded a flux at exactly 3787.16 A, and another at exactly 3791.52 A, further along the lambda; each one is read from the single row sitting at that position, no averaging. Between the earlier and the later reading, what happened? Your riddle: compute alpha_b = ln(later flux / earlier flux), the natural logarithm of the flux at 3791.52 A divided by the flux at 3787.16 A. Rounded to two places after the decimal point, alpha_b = 0.06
